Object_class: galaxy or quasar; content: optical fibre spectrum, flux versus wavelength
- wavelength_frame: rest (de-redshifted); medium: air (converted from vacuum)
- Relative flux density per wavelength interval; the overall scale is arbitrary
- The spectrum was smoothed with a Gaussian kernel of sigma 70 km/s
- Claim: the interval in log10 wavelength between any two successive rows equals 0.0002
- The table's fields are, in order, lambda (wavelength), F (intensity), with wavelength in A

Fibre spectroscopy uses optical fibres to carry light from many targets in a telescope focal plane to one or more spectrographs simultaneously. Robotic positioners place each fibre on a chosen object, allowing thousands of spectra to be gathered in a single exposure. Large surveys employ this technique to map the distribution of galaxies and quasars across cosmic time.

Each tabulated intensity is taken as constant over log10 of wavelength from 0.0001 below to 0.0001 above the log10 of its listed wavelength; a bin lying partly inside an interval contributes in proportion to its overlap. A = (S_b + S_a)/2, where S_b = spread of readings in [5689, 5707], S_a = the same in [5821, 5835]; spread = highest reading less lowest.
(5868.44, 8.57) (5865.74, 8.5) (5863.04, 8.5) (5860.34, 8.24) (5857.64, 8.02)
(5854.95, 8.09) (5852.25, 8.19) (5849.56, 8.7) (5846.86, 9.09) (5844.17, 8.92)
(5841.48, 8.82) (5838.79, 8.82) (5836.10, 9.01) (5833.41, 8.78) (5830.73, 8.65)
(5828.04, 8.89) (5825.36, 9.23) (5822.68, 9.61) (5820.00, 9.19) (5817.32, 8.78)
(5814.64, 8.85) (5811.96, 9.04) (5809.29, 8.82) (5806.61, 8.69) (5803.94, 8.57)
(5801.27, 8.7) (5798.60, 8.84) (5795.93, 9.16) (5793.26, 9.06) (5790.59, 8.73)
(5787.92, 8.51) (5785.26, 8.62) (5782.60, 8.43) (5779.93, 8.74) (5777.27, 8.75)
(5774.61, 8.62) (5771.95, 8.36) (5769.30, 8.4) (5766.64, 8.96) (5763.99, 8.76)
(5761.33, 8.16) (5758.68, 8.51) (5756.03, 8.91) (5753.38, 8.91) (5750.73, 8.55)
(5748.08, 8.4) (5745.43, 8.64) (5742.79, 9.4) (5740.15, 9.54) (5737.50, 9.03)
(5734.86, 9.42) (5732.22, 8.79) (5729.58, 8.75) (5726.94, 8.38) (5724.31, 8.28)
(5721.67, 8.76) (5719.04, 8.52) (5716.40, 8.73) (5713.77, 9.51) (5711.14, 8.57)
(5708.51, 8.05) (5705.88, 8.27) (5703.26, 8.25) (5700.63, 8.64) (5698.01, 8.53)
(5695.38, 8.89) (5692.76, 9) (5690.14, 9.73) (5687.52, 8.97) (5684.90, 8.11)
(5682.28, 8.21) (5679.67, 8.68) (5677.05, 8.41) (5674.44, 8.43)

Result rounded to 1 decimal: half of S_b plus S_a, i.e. 1.2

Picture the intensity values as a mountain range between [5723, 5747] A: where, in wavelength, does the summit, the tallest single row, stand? 5740.15 A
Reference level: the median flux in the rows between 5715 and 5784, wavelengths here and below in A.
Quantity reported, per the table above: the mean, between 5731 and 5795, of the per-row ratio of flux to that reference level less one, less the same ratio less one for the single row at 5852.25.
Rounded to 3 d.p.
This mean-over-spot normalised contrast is 0.065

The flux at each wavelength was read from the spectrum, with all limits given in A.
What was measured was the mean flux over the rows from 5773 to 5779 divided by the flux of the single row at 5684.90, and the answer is 1.07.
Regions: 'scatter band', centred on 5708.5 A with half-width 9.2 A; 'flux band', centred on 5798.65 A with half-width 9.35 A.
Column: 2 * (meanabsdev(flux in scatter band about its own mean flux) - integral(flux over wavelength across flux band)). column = -329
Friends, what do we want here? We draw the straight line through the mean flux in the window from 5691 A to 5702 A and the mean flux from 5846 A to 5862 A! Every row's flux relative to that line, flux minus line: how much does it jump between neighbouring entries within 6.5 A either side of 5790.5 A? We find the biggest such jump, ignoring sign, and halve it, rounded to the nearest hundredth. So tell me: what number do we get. 0.17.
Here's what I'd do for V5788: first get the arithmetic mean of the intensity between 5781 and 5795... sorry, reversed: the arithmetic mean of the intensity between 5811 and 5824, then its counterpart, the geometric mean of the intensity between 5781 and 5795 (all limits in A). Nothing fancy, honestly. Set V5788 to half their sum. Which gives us 8.88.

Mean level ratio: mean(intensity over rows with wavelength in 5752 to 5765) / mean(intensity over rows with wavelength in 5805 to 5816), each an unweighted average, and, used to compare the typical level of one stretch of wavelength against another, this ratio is 0.98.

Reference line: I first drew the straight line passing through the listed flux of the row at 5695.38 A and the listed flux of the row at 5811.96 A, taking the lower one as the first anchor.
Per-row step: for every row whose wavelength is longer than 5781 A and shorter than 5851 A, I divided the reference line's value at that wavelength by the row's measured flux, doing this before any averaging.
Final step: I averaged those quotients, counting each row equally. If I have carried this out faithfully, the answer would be 1.02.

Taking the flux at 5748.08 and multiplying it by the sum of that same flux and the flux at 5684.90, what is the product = 139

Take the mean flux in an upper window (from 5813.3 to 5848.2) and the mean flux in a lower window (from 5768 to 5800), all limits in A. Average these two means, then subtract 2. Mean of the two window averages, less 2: 6.83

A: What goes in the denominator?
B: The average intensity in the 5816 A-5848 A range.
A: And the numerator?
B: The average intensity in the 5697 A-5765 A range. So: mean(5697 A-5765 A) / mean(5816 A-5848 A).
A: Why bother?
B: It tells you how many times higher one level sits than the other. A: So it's 0.97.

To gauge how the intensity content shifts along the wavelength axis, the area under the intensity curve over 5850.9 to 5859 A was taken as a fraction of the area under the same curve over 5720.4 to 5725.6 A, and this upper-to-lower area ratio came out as 1.5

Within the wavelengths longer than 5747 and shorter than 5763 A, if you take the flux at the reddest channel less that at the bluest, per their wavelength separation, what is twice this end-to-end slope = -0.04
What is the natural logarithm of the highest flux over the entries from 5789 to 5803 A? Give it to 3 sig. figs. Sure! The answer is 2.21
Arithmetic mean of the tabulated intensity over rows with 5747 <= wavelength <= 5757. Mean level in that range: 8.69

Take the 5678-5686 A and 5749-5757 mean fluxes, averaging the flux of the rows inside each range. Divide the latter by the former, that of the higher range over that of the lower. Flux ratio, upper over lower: 1.05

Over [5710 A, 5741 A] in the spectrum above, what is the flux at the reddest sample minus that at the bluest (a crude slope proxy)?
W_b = 1.0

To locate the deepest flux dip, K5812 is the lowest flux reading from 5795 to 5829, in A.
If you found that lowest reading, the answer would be 8.57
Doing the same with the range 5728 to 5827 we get 8.16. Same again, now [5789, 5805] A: 8.57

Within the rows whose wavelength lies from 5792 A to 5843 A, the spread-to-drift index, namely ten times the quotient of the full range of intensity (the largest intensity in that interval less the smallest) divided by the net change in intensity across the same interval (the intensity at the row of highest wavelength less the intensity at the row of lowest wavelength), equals -43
